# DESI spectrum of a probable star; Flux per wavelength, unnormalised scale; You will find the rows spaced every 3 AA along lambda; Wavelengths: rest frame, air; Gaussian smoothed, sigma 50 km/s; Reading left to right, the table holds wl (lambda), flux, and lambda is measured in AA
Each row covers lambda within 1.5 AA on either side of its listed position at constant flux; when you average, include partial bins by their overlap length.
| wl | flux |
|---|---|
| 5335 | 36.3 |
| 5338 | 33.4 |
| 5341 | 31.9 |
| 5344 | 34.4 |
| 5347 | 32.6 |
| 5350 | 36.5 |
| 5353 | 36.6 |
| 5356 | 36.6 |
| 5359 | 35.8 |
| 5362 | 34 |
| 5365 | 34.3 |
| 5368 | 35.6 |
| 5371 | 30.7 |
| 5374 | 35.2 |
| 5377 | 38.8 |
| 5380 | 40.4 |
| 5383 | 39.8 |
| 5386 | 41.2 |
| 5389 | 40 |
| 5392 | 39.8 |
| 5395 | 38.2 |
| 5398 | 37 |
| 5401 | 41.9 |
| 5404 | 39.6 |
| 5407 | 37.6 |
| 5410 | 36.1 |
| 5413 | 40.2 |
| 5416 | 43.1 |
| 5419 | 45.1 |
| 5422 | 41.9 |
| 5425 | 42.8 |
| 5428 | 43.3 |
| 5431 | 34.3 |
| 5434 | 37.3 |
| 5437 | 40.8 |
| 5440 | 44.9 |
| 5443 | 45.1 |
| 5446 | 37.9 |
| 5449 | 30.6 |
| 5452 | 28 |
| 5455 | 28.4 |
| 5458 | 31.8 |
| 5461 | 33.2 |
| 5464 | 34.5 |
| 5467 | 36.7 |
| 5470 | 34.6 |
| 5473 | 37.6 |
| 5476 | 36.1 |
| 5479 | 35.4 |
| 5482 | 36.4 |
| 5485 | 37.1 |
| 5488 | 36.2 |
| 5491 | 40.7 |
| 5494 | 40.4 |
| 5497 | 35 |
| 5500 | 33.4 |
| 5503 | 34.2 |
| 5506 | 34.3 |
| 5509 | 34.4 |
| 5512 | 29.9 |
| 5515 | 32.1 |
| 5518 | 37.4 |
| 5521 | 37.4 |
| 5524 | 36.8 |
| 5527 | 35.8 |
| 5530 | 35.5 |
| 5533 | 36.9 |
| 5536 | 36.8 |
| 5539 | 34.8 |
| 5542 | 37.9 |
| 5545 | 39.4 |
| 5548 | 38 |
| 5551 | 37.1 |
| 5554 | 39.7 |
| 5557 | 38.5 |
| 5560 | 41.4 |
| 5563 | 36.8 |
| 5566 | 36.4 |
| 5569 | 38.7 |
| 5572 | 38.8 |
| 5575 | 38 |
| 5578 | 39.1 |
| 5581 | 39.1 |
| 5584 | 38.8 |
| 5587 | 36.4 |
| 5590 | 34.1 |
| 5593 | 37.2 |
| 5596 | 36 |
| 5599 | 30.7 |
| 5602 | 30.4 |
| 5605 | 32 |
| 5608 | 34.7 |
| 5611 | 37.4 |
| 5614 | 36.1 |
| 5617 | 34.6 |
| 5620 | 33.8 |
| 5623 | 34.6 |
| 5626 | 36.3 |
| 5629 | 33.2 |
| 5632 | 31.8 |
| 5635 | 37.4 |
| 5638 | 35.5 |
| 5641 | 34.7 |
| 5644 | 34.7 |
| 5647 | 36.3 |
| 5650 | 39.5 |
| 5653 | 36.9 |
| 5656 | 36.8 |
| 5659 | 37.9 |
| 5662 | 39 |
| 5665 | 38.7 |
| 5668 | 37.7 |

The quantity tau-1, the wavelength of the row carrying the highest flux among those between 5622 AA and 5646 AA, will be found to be 5635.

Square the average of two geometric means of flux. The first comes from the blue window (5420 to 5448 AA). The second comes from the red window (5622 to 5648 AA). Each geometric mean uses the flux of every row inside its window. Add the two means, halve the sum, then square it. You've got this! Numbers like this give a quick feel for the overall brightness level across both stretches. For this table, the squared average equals 1432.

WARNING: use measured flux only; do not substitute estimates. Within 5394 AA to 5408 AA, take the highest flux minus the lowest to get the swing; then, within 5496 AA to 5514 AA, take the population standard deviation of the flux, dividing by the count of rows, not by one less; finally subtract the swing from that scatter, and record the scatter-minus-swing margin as -3.2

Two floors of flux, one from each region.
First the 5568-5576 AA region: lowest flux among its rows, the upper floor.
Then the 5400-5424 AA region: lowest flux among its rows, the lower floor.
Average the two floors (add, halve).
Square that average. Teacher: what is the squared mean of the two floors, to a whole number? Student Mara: 1373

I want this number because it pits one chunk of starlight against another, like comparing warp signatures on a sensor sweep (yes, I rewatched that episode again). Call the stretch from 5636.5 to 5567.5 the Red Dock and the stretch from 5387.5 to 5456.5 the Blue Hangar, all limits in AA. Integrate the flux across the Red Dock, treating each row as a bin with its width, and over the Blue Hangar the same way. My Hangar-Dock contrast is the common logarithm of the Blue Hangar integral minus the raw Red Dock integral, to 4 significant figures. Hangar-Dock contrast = -2454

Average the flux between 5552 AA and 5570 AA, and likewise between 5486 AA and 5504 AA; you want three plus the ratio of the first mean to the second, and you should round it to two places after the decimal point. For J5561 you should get 4.05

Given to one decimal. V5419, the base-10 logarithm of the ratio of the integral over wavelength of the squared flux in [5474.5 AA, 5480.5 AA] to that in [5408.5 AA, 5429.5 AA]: -0.7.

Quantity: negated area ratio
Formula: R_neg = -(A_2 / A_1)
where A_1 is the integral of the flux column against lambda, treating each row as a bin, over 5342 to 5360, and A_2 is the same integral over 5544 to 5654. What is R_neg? -6.3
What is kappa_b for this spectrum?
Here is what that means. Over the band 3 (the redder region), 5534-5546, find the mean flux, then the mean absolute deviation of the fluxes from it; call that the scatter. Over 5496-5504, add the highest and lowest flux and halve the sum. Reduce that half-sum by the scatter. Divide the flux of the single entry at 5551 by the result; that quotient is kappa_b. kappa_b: 1.13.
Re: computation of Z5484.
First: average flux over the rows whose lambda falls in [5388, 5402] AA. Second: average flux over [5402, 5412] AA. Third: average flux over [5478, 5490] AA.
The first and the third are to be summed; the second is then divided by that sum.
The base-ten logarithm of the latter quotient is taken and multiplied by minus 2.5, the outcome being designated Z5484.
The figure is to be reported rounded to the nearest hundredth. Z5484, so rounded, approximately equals 0.75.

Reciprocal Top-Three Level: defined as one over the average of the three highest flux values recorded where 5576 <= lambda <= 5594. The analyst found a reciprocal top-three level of 0.0256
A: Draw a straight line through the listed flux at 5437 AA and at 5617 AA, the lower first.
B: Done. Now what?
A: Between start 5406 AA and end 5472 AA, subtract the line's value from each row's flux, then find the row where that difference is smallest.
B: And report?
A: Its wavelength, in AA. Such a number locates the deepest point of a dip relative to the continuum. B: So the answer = 5452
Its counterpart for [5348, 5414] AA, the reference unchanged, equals 5371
